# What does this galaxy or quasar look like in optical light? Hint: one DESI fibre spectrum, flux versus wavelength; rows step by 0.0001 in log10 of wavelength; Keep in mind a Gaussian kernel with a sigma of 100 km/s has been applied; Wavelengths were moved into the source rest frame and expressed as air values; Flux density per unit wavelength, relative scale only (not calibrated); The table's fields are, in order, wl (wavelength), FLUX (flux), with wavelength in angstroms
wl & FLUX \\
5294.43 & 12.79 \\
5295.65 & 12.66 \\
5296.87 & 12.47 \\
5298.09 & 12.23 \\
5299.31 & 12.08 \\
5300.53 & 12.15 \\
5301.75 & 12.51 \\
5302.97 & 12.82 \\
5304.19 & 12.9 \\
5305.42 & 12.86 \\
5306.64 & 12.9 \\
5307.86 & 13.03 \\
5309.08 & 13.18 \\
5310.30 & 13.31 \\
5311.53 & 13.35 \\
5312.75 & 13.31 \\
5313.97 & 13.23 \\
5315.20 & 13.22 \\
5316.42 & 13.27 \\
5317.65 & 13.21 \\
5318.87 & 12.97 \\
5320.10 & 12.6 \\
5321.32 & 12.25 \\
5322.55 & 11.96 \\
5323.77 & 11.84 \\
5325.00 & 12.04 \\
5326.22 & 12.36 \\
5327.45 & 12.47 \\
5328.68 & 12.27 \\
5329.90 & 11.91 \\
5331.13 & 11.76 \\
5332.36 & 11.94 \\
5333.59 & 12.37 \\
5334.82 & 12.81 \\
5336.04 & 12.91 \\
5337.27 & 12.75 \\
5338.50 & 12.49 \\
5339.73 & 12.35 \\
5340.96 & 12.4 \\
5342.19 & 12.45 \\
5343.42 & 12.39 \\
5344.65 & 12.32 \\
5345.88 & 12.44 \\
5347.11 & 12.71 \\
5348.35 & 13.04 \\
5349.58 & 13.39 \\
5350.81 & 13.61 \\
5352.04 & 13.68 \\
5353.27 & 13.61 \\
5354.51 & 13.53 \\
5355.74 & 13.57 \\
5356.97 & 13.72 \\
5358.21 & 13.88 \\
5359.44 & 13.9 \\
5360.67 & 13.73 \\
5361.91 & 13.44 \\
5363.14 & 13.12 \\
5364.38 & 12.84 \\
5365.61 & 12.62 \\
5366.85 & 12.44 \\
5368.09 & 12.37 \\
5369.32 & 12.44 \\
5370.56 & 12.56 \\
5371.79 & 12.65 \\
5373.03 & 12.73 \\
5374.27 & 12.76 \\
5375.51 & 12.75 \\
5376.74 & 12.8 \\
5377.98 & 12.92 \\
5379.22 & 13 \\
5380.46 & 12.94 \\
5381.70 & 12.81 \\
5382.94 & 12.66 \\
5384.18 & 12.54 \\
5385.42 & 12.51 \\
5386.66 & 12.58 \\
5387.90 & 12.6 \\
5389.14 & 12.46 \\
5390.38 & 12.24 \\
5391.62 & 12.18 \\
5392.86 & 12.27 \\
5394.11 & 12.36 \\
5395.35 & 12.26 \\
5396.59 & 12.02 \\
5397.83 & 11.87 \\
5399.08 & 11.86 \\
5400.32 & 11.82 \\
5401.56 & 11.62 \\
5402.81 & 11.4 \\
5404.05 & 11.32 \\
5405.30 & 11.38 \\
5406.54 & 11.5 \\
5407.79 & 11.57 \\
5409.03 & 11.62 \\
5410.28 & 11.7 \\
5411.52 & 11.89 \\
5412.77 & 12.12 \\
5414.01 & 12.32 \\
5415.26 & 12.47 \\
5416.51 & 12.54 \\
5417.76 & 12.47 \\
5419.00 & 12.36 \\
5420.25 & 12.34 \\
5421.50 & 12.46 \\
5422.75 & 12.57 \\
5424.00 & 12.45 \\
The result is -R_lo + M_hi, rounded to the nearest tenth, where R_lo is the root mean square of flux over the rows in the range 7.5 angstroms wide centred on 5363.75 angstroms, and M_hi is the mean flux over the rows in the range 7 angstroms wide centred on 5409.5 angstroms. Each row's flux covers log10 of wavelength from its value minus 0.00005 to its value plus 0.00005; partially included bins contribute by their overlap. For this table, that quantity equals -1.3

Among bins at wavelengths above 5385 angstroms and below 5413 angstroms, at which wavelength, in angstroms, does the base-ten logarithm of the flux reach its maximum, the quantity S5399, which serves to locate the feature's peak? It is 5387.90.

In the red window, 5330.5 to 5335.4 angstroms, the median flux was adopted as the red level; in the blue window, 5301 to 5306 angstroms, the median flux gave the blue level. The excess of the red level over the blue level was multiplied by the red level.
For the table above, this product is -8.3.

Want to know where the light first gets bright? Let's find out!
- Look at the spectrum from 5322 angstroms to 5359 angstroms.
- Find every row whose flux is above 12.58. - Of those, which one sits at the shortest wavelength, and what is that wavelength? 5334.82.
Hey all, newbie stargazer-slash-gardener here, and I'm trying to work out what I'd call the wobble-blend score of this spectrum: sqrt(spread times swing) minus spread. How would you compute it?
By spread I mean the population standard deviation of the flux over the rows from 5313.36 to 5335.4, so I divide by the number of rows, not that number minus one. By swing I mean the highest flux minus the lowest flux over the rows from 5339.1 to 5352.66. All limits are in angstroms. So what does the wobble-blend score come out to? 0.32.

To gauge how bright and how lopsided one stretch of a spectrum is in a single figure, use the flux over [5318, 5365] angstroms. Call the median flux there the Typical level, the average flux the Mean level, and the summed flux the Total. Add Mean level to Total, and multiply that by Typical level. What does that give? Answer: 6310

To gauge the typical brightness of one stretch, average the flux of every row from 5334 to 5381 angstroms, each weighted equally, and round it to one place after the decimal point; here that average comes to 12.9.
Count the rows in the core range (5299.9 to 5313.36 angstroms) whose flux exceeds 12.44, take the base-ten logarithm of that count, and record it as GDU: 1.0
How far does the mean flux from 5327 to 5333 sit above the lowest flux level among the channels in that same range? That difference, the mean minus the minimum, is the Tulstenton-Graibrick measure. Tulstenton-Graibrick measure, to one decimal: 0.3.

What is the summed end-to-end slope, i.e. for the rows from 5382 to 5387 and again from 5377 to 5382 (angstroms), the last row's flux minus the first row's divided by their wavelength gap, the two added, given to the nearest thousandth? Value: -0.051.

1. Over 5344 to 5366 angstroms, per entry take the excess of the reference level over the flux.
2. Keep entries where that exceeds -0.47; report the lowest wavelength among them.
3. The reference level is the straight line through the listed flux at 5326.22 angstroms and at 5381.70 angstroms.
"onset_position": 5344.65 angstroms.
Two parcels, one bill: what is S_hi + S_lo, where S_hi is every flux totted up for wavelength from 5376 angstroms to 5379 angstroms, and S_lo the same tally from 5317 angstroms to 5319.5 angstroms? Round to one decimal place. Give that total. 51.9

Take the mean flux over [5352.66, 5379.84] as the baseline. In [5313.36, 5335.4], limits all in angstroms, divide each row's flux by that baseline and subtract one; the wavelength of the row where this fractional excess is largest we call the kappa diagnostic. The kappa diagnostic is 5316.42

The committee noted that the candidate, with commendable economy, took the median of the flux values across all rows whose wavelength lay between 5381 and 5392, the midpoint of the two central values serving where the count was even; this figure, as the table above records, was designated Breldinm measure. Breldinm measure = 12.5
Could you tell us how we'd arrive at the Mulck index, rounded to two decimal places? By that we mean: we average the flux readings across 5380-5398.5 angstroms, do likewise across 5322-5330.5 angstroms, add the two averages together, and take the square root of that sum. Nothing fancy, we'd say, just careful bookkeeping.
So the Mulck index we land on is 4.95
